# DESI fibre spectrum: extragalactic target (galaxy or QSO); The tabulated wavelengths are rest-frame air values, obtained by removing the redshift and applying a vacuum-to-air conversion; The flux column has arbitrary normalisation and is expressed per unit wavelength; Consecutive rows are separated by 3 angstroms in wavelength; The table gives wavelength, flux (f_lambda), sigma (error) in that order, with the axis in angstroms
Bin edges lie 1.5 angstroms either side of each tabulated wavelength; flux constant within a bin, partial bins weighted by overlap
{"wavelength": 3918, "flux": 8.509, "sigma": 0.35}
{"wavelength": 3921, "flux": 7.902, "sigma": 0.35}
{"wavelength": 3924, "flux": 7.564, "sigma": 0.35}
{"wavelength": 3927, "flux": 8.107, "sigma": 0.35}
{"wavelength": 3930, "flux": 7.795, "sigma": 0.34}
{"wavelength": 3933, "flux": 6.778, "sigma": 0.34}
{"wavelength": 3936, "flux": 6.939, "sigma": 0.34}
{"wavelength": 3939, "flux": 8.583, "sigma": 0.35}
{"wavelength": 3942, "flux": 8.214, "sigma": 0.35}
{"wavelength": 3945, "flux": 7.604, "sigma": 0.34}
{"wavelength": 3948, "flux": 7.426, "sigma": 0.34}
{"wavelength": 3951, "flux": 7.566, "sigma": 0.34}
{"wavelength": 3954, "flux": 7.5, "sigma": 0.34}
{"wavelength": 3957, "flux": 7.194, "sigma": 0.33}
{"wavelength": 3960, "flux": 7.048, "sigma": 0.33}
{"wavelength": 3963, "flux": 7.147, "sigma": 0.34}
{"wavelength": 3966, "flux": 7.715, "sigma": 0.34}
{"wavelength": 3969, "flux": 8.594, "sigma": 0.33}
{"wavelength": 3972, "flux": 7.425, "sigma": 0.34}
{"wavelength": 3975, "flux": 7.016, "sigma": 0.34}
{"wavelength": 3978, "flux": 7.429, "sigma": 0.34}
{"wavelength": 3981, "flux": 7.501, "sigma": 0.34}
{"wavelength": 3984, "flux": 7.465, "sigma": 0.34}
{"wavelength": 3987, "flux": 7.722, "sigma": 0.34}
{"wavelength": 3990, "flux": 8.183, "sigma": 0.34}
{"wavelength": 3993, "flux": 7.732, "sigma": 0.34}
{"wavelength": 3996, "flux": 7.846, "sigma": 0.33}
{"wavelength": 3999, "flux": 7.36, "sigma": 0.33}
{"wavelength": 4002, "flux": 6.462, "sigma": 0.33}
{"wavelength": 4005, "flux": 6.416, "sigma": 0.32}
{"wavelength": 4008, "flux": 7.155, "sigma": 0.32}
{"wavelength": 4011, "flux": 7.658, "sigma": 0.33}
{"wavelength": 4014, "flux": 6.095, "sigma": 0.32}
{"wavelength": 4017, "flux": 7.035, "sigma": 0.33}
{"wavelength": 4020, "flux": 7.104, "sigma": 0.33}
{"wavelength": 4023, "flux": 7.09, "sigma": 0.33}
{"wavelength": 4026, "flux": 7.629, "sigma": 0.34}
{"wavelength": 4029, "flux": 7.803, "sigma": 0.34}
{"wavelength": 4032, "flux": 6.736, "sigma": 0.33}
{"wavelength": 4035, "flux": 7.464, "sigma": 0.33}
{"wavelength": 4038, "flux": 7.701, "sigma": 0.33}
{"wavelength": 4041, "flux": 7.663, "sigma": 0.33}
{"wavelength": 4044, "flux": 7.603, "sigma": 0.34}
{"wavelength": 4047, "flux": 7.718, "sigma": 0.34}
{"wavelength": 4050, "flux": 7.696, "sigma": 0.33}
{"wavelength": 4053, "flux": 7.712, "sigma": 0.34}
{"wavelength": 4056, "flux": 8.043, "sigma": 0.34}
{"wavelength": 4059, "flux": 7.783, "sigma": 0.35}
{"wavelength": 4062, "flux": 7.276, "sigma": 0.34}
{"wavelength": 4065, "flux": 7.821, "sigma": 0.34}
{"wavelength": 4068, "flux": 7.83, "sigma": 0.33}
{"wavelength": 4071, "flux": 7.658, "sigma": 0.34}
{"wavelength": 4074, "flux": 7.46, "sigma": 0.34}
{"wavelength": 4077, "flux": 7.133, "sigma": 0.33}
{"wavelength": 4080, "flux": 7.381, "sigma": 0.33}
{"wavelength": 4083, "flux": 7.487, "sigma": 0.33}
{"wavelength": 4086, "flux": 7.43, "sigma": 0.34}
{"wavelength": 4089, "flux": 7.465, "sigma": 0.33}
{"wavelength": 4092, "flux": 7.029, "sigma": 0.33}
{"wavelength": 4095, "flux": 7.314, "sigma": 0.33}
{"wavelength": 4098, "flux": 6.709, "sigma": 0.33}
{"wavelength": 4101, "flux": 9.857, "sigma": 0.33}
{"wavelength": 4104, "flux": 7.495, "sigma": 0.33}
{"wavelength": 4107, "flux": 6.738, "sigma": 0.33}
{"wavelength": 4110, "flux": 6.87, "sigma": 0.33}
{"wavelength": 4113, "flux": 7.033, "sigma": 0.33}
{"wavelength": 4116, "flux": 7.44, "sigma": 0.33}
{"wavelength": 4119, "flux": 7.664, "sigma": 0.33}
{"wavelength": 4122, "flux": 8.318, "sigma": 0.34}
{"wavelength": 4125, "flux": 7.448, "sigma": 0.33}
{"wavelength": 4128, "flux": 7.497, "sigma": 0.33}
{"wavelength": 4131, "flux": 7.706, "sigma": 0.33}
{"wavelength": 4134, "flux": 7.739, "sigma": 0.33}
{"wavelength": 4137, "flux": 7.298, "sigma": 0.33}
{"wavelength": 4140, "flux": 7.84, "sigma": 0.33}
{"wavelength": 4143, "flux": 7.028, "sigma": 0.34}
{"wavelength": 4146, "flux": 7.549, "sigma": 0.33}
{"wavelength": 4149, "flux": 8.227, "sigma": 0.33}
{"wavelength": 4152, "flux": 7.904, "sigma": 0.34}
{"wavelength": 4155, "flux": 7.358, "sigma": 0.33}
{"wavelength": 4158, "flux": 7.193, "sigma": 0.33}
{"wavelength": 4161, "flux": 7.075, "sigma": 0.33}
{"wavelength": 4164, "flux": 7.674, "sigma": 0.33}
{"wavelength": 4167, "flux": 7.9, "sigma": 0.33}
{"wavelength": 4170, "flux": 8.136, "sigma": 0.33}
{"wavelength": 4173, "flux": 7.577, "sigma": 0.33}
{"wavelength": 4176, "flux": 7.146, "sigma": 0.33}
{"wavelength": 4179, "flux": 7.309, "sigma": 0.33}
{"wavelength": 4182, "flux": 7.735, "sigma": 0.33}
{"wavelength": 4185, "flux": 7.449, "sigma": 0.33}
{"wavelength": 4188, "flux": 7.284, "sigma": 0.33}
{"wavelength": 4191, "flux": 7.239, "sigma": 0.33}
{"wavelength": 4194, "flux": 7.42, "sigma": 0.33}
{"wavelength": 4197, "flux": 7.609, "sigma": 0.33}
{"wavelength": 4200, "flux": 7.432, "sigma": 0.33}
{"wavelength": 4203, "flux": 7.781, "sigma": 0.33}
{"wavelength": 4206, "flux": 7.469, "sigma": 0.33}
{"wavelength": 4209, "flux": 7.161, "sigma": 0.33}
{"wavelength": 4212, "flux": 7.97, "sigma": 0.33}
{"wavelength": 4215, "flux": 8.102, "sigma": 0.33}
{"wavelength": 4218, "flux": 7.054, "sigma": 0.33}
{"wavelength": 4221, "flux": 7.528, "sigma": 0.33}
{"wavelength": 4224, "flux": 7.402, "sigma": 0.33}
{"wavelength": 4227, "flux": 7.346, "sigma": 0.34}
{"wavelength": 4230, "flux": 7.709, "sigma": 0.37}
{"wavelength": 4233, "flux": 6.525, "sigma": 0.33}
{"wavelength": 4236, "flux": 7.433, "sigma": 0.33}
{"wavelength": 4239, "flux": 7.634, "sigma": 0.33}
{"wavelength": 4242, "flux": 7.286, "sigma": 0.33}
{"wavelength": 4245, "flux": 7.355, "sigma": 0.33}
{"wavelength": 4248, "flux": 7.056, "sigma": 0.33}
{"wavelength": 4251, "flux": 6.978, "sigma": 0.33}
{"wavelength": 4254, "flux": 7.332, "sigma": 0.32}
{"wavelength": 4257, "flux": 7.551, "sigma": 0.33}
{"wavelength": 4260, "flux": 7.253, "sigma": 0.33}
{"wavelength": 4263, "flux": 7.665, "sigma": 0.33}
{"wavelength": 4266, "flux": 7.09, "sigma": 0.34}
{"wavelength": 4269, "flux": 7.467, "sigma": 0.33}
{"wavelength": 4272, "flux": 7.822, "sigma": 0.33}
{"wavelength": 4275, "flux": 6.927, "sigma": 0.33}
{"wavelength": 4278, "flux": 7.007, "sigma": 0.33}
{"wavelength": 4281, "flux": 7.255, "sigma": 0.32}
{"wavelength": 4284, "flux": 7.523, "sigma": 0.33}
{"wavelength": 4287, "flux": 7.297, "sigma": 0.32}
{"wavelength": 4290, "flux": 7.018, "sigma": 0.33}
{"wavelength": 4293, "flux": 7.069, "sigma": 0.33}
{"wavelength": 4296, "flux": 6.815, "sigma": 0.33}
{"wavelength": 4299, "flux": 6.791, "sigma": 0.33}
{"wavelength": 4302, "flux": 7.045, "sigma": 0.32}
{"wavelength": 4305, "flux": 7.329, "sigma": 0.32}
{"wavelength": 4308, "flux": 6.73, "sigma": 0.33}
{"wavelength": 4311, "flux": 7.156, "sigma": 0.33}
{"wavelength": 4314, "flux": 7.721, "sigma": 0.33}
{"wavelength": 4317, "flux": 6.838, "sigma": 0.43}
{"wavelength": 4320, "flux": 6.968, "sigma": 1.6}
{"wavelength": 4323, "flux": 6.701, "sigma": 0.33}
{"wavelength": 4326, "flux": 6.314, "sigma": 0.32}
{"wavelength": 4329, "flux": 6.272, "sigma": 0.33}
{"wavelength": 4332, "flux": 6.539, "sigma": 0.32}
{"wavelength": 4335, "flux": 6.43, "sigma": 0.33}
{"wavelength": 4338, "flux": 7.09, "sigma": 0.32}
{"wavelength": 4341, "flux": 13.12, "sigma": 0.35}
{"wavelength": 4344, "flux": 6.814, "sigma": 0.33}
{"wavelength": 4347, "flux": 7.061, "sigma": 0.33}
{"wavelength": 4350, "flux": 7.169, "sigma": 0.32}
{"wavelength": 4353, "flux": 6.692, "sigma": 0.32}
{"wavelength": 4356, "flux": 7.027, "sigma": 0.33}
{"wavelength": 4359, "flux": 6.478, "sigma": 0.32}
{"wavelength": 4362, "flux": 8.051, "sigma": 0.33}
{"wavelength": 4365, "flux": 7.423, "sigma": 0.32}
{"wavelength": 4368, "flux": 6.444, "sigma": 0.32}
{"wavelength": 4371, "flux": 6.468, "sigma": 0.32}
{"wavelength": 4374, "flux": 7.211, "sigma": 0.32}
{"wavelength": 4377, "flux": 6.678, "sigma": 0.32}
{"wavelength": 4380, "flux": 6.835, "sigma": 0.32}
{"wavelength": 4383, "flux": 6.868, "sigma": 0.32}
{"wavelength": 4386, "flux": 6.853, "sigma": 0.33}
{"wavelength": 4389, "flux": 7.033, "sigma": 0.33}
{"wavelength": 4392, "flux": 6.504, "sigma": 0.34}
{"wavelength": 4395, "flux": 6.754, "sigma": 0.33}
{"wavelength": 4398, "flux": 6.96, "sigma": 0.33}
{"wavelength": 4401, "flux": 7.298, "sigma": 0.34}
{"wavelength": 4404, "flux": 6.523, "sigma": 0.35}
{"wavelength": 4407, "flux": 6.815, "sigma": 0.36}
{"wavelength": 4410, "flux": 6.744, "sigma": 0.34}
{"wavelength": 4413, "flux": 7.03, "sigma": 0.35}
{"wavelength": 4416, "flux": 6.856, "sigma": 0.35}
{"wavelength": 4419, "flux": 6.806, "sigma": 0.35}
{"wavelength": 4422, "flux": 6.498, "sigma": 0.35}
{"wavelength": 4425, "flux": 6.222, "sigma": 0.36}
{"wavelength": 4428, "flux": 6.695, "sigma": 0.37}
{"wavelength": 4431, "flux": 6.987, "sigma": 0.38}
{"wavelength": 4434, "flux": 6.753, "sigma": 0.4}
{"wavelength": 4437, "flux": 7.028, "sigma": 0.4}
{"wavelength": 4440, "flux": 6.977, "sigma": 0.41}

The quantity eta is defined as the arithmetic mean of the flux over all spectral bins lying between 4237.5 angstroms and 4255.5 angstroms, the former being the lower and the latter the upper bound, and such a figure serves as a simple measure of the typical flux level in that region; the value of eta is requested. 7.27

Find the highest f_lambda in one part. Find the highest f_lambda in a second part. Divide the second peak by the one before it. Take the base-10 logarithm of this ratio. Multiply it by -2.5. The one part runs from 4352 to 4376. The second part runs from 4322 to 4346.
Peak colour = -0.53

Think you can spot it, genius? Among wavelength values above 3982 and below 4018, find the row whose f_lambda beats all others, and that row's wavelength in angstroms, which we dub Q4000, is 3990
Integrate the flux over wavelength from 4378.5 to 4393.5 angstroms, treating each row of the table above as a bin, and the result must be 102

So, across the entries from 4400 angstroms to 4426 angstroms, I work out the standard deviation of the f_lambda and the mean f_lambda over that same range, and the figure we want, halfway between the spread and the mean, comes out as 3.53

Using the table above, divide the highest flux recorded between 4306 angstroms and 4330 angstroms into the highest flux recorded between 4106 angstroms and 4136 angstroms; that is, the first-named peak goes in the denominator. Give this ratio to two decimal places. 1.08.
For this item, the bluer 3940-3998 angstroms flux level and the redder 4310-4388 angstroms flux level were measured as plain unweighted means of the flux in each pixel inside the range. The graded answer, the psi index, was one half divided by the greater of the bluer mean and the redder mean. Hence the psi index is 0.0658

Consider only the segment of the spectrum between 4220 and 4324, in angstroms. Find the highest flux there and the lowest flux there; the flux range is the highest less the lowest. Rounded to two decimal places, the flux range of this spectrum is 1.30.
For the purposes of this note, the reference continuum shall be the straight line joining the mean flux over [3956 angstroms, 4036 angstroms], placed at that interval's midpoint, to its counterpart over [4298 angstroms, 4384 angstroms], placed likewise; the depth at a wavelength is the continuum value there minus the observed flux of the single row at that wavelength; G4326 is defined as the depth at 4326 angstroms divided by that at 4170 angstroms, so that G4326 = -0.9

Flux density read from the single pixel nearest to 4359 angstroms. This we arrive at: 6.478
